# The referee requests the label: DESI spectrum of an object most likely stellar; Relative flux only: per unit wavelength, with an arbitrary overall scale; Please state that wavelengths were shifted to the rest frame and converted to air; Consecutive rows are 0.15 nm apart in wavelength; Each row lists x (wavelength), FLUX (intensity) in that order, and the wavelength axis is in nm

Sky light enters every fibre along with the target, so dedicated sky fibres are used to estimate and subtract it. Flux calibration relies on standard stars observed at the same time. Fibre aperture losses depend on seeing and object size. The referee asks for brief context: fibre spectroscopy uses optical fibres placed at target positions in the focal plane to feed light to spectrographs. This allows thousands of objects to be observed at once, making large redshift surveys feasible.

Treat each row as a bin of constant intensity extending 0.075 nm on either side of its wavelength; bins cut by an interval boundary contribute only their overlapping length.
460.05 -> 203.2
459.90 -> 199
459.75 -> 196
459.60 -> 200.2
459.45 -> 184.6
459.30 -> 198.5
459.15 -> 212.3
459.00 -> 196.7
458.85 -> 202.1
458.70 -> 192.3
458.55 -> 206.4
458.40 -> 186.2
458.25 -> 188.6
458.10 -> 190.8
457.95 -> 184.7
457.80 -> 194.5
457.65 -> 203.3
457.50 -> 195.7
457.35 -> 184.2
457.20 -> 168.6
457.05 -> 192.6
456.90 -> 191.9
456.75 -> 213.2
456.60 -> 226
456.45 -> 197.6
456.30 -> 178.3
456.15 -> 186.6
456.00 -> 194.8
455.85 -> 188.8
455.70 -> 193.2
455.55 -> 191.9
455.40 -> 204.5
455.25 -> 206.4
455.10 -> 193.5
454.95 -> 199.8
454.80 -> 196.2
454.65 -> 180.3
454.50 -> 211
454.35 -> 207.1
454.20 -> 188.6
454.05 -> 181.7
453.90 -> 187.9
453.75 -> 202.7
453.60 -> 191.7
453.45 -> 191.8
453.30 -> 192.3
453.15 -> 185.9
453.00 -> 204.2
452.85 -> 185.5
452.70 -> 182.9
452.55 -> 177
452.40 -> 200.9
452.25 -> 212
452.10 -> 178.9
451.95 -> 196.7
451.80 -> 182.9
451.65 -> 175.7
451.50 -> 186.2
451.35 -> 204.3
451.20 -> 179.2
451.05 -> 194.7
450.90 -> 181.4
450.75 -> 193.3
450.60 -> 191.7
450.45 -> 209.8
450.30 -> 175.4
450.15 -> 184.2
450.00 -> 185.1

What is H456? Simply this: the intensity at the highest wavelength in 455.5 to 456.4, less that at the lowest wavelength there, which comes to -14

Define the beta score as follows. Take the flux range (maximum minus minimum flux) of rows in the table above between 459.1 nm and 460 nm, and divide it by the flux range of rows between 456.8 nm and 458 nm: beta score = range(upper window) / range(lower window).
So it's 0.8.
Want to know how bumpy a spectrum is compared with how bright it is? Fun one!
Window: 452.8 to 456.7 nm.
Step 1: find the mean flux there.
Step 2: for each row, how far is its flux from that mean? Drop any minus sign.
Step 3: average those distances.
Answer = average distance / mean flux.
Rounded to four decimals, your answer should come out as 0.0419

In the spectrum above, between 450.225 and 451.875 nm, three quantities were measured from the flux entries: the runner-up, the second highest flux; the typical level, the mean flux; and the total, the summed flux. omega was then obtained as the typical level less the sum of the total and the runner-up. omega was -2090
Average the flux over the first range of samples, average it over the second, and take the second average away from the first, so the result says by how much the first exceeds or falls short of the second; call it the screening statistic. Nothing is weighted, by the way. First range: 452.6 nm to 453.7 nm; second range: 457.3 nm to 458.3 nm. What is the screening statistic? -1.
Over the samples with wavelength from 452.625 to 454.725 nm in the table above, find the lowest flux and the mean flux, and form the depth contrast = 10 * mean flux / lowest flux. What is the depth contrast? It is 10.7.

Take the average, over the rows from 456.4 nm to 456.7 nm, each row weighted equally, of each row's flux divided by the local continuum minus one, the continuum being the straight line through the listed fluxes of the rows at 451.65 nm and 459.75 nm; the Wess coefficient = 0.13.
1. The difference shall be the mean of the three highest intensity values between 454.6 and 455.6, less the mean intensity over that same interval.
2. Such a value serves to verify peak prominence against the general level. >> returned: 7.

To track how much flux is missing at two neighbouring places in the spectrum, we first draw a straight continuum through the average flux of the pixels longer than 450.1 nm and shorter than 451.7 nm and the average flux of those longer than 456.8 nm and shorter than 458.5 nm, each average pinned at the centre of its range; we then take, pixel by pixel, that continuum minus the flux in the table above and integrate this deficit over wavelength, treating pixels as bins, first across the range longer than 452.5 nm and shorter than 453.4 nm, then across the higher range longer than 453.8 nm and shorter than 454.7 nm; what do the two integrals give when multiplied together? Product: -3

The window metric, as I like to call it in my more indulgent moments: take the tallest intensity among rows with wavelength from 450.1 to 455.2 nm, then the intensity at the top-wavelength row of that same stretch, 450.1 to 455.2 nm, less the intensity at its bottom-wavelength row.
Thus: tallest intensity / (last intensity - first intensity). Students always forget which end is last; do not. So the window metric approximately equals 23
